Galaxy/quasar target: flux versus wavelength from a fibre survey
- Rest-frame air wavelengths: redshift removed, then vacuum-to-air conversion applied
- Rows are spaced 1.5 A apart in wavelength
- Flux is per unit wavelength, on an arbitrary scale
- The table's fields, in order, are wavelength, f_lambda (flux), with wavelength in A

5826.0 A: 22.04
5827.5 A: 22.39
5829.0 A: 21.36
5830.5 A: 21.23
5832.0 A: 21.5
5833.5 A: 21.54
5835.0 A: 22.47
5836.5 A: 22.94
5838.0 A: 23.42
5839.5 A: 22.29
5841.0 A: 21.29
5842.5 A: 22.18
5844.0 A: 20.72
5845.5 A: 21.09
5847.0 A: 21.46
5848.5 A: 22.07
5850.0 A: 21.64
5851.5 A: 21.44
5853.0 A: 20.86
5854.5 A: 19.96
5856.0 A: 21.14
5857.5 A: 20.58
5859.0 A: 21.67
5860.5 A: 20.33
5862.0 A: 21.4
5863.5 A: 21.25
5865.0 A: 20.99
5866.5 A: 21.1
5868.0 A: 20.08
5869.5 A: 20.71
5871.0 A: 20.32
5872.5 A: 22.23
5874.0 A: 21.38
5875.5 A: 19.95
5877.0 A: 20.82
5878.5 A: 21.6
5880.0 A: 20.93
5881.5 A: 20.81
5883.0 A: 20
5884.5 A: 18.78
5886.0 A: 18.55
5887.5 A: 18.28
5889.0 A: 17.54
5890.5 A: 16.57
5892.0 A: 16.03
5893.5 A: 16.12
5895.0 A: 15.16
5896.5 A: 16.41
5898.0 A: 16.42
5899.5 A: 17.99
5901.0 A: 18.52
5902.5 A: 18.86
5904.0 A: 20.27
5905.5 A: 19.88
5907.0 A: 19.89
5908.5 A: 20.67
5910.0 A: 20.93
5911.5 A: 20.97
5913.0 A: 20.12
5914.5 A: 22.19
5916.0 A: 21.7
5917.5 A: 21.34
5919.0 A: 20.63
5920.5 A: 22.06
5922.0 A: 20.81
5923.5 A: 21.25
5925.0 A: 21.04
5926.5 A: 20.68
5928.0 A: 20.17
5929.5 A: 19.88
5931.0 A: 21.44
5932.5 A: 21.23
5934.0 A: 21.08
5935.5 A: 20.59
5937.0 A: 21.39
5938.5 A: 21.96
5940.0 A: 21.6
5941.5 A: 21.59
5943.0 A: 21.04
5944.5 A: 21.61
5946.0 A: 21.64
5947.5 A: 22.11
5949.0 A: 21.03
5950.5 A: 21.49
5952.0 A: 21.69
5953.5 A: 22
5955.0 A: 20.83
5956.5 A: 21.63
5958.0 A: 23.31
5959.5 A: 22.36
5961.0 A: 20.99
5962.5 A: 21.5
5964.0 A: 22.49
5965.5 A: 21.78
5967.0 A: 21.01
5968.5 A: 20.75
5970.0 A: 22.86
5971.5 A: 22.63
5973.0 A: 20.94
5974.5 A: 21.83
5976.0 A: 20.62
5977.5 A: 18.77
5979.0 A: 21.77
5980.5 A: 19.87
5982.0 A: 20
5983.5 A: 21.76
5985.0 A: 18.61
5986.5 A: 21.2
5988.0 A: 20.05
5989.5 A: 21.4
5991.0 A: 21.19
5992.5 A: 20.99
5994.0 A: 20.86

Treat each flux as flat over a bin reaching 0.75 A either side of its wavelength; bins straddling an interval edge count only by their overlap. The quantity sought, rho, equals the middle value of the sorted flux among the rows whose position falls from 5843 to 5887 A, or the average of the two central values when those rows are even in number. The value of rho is 20.9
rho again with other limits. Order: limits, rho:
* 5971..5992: 21.1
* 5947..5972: 21.7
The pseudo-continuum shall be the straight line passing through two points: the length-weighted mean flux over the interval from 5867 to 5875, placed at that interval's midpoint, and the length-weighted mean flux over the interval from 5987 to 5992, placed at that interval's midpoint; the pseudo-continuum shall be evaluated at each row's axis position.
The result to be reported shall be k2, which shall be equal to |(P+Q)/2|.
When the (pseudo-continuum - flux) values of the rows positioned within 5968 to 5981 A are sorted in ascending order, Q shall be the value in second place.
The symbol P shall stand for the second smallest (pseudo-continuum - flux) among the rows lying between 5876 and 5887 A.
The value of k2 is 0.9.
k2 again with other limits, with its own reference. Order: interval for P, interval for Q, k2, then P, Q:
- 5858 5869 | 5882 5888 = 0.8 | -0.5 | 2.1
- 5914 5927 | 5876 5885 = 0.6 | -1.1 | 0.0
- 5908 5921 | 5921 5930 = 0.6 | -1.1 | -0.1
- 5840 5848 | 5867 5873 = 0.2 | -0.5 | 0.2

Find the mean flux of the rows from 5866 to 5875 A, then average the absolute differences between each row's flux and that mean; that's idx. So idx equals 0.60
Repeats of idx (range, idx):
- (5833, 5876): 0.66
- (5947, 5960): 0.55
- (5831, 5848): 0.69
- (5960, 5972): 0.69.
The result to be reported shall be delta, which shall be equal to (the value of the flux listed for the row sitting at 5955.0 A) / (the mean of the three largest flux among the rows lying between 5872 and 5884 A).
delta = 0.958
